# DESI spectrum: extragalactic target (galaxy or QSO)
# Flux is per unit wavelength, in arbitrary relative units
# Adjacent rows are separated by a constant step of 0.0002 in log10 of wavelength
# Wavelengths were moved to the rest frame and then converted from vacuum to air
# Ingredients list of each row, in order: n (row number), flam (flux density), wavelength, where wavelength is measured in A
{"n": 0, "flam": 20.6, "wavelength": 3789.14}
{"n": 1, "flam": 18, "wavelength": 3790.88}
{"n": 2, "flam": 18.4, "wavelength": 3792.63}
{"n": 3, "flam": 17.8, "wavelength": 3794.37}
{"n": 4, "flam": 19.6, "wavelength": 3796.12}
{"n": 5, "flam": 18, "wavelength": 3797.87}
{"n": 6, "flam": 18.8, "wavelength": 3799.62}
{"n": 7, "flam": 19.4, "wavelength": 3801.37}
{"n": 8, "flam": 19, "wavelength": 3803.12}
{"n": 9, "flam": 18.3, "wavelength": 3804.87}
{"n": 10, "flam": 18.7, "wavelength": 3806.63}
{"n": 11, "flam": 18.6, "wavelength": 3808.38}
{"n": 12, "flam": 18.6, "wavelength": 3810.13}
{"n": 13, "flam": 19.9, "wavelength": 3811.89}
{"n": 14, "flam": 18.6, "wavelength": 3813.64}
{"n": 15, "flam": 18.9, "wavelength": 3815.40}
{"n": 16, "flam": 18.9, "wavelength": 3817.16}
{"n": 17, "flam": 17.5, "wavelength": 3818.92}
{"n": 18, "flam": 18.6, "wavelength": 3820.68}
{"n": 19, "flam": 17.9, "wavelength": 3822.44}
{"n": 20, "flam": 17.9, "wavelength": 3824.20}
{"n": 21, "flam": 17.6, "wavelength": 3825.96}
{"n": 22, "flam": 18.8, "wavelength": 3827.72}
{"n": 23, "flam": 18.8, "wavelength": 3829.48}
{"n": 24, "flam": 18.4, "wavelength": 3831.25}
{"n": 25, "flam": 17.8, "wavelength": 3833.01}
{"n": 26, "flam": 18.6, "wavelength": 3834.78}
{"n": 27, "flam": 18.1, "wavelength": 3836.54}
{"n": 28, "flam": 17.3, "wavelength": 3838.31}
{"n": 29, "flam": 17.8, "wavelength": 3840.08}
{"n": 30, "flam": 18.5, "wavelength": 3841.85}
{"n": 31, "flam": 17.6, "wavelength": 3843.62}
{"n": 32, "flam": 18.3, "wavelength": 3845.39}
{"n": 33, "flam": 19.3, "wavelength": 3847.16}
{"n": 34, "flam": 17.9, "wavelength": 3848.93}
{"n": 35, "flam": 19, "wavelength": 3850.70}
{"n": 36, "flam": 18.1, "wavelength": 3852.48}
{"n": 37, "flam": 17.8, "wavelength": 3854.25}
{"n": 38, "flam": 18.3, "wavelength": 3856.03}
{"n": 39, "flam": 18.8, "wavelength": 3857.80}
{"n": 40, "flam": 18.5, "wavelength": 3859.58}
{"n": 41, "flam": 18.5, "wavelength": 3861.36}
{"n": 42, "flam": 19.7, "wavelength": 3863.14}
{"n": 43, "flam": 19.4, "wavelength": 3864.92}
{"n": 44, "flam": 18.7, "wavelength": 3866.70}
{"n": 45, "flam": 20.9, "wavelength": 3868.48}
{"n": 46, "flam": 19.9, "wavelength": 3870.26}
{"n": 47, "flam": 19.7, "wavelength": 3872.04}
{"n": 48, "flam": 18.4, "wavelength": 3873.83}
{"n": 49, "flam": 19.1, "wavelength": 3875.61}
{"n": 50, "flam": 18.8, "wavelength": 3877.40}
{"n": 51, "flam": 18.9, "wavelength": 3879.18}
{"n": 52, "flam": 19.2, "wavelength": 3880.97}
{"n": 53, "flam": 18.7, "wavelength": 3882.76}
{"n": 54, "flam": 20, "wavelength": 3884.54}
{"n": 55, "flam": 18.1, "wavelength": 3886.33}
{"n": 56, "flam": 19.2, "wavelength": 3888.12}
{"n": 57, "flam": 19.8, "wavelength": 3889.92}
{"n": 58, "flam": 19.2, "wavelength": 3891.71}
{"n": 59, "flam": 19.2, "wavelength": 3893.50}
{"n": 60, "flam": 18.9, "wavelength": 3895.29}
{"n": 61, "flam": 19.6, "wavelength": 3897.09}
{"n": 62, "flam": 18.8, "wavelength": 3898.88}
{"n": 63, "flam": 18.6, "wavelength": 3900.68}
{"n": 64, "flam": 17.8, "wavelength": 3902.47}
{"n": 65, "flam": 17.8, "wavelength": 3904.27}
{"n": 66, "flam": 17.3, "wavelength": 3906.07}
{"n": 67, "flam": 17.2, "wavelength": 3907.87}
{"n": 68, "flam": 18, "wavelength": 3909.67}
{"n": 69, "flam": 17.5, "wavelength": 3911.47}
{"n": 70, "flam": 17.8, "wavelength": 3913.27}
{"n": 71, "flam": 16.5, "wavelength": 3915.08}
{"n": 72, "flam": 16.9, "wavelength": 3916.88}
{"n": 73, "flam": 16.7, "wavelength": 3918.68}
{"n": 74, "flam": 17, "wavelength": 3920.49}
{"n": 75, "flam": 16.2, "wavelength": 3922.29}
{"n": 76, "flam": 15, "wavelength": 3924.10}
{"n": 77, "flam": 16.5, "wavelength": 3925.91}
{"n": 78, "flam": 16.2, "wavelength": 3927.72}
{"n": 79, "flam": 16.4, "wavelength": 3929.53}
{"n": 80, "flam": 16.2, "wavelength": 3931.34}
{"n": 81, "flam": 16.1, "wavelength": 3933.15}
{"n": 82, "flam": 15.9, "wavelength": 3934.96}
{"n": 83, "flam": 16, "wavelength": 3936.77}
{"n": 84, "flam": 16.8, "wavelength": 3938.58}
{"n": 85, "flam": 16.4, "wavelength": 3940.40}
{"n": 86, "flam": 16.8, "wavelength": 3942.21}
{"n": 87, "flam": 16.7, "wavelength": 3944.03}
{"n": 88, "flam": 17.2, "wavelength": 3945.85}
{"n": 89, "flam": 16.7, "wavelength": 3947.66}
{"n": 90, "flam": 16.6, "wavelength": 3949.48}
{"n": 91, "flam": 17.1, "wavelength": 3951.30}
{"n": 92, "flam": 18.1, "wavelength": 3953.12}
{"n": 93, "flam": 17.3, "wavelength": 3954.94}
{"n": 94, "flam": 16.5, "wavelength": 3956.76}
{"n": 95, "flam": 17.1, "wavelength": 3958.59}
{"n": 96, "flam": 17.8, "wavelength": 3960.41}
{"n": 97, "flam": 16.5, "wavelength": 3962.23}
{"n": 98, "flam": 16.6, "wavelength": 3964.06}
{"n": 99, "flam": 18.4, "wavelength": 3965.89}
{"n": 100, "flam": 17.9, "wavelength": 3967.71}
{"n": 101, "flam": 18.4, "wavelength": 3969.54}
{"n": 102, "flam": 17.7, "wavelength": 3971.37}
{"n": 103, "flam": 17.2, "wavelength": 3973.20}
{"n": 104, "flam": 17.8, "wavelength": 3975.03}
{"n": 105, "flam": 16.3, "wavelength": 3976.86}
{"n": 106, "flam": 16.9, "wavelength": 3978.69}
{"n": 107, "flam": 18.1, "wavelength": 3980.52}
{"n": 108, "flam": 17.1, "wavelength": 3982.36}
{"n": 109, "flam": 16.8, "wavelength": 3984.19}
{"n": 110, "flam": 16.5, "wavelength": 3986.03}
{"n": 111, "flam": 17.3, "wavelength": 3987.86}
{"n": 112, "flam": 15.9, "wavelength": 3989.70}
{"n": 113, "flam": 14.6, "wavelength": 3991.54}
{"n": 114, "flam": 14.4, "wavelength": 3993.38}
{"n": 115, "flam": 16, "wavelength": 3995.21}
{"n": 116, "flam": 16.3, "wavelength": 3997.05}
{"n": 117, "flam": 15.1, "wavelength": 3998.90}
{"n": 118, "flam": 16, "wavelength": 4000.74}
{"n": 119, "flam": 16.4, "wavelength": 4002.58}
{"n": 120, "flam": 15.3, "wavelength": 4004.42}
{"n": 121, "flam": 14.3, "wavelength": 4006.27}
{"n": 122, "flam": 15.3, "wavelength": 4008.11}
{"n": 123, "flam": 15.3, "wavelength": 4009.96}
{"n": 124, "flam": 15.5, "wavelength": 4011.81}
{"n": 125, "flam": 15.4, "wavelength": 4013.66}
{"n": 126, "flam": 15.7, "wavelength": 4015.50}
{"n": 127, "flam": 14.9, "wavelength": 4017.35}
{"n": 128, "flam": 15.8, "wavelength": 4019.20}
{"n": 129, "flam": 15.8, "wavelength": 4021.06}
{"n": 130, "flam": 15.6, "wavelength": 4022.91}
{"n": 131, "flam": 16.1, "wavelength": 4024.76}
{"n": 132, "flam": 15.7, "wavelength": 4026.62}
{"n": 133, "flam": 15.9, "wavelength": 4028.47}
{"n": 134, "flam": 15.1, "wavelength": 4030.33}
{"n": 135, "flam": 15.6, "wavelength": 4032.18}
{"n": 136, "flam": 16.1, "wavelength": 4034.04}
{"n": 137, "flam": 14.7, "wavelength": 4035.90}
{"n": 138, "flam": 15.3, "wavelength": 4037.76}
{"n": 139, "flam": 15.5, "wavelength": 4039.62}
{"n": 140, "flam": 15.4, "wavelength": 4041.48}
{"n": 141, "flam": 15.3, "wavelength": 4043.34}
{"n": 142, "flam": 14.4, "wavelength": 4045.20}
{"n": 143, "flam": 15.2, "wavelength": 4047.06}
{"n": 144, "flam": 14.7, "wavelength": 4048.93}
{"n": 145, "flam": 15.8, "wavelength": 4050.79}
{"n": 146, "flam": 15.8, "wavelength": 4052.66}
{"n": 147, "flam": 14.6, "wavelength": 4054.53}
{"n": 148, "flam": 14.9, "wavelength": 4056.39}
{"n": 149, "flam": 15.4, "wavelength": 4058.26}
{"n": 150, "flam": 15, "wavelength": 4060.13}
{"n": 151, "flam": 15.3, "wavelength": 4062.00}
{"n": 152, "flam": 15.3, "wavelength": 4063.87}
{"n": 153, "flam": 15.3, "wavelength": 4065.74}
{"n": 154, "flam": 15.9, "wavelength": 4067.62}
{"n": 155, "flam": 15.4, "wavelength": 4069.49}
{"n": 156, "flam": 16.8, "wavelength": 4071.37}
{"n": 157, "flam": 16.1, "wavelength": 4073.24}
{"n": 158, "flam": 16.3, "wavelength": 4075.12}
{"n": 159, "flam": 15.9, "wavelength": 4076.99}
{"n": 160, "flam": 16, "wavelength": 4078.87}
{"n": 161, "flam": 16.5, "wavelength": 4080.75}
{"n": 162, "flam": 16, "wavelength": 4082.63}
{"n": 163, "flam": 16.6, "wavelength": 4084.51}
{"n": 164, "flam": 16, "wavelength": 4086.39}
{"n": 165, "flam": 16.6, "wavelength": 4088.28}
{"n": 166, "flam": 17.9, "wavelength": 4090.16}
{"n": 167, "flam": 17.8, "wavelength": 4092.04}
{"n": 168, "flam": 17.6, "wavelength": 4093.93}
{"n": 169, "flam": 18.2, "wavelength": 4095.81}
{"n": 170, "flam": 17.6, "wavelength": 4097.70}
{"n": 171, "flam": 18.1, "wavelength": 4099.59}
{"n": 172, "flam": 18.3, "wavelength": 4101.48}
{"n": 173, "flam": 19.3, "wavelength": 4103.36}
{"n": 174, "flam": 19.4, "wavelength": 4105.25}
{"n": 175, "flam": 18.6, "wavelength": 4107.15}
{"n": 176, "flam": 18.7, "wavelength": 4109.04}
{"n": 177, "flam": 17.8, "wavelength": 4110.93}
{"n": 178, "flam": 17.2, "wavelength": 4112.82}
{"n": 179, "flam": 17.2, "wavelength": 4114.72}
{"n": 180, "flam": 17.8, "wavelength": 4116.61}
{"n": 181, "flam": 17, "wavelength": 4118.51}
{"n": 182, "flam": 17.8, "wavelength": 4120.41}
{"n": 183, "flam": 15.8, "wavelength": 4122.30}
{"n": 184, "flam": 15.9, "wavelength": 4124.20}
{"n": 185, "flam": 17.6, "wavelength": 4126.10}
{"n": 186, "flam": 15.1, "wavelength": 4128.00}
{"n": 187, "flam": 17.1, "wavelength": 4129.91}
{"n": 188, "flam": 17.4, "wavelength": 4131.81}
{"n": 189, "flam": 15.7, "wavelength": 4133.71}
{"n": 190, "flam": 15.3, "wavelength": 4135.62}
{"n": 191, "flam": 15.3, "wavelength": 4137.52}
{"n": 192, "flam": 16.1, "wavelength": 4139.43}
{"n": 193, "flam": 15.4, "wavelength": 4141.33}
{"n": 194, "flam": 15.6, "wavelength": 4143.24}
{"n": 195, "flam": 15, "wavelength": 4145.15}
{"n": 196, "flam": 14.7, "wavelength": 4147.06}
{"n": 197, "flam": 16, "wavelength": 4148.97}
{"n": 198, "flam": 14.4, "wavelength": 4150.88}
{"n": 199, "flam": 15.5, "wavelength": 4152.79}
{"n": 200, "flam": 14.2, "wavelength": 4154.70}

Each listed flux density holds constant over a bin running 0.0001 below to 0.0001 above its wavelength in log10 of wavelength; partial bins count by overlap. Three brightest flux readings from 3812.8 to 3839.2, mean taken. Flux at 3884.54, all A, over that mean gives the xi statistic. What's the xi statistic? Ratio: 1.06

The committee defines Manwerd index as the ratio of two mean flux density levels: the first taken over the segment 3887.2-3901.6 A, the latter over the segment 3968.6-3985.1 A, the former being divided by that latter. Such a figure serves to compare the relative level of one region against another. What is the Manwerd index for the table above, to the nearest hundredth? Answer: 1.10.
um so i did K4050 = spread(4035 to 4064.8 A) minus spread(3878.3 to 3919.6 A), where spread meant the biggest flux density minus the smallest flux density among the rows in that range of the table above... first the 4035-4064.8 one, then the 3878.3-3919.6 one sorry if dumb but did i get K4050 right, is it -2.1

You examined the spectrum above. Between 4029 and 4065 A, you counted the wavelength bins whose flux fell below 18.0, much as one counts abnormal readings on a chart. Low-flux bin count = 19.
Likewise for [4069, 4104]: 15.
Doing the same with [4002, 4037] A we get 19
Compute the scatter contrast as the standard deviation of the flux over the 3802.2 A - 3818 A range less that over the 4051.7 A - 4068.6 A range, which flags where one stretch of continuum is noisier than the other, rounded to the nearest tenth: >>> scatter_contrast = 0.0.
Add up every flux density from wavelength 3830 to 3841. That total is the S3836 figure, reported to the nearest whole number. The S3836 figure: 108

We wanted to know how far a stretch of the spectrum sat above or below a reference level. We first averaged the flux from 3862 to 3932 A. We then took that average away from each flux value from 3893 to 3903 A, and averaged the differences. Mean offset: 0.6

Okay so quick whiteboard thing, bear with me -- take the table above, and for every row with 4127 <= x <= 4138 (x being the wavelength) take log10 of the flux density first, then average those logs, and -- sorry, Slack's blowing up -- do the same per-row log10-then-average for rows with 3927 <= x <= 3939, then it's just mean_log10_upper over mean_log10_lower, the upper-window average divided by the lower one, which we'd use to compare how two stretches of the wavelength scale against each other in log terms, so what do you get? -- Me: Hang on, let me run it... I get 0.994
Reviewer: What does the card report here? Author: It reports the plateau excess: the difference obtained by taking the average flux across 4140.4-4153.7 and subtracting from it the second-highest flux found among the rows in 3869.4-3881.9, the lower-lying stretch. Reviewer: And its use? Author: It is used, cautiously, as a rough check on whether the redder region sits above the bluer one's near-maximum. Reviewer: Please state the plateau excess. -4.5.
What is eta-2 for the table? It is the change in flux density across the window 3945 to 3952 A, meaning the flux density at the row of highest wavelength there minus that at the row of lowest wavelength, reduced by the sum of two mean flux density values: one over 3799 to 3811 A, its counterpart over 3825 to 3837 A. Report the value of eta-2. -37.2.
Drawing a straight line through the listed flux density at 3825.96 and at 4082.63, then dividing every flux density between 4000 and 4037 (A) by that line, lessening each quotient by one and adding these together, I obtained -1.1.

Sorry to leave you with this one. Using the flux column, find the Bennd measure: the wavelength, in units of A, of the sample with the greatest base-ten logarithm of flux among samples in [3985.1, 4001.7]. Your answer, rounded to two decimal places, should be 3987.86 A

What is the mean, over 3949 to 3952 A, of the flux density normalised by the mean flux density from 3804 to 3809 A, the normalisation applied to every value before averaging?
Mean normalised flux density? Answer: 0.91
